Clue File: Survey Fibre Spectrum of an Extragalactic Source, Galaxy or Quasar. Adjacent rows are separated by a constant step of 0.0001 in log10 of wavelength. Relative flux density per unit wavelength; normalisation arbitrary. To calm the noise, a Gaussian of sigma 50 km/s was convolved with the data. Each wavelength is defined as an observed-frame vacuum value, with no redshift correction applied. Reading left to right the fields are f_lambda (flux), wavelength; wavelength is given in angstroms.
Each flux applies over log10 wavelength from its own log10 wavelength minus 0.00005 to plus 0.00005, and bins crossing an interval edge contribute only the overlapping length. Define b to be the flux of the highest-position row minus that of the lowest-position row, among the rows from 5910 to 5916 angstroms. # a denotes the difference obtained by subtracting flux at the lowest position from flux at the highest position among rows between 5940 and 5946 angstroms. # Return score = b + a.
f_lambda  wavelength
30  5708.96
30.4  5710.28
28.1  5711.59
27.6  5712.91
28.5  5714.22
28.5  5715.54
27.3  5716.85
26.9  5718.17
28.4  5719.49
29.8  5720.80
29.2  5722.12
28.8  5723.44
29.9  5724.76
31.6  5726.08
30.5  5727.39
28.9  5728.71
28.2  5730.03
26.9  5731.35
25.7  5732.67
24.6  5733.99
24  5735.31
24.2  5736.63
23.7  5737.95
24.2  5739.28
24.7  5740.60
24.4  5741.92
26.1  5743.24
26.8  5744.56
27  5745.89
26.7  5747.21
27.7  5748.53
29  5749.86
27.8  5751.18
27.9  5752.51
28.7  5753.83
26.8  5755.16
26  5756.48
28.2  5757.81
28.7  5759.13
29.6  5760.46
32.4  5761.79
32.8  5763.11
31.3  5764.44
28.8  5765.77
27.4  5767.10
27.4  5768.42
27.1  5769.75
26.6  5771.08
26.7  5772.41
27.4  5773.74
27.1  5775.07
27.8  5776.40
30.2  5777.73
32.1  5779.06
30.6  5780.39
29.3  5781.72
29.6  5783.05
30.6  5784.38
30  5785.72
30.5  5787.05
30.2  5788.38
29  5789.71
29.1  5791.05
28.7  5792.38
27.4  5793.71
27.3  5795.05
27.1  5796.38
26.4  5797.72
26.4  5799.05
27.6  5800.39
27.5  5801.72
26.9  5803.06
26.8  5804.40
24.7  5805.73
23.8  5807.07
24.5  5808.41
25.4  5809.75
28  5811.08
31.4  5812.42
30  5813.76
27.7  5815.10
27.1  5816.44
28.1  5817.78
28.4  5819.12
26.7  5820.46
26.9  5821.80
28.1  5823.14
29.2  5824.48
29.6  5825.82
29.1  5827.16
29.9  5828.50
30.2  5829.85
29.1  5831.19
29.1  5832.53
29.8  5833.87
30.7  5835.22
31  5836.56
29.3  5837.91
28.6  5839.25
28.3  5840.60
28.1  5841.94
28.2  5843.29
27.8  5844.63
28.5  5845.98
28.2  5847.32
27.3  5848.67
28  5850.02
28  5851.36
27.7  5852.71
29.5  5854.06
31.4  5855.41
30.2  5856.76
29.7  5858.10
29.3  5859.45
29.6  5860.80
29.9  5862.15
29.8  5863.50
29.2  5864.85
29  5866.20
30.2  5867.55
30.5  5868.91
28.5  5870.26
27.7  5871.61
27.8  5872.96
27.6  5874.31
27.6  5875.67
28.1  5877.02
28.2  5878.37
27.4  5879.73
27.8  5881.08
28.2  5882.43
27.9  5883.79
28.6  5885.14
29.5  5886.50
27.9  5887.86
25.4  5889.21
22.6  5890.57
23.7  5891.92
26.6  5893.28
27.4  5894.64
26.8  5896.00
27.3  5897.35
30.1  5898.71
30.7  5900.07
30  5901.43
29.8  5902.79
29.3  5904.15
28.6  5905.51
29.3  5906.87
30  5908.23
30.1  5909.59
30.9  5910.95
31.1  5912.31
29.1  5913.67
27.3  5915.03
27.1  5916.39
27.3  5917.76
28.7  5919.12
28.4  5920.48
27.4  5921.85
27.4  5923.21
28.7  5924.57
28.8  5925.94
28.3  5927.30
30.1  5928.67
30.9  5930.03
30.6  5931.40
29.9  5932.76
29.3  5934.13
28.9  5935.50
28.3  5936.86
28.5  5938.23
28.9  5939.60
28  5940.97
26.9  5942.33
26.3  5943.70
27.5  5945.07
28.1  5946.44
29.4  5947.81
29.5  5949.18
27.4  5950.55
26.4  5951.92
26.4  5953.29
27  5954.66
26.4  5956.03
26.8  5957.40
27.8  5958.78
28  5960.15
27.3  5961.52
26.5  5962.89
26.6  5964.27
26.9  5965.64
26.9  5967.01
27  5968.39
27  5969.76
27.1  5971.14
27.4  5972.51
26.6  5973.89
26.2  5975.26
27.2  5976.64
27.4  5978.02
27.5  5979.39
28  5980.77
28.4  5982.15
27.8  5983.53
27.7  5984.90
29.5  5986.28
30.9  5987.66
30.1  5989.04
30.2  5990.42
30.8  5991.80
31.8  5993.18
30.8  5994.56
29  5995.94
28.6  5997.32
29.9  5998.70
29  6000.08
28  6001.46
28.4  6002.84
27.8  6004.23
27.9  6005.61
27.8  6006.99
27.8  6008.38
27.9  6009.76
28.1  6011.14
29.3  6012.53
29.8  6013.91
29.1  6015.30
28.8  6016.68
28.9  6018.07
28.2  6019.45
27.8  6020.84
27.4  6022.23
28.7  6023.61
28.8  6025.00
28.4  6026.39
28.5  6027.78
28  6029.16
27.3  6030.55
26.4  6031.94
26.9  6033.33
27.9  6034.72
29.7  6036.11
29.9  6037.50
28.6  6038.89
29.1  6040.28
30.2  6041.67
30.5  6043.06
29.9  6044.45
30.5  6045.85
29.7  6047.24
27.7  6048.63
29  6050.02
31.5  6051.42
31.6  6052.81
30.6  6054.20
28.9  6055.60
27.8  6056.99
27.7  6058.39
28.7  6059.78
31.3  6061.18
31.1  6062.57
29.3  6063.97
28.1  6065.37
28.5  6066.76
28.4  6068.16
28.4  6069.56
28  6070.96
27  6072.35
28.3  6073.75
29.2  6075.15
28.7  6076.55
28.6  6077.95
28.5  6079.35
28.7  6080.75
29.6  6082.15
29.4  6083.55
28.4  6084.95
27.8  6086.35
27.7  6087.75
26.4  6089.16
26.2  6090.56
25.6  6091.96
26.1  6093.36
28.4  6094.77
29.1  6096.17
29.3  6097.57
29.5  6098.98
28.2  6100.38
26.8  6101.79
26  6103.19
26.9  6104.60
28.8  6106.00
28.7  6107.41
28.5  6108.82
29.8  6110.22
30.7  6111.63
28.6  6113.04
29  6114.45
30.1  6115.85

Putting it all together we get -4.1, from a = -0.5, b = -3.6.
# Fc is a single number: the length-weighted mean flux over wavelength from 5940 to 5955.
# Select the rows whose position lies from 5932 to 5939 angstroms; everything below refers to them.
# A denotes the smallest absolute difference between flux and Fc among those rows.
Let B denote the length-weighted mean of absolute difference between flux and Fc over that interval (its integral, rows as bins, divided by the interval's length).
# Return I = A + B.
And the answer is 2.1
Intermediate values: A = 0.72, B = 1.4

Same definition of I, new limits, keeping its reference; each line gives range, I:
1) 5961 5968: 1.0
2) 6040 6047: 4.0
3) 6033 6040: 1.7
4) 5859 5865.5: 3.6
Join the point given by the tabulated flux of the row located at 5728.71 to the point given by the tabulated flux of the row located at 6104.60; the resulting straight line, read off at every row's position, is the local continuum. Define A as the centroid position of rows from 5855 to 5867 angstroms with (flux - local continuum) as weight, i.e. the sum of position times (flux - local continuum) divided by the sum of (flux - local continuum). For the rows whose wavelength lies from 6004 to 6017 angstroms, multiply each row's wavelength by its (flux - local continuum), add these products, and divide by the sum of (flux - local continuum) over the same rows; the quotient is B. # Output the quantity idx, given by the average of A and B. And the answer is 5936.2 angstroms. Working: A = 5859.7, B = 6012.7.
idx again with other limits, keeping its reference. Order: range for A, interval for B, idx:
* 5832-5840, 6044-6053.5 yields 5942.4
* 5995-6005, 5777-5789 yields 5890.9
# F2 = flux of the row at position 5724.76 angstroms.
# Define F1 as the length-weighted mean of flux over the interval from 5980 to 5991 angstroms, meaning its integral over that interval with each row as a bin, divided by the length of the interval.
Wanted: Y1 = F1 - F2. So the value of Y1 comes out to -0.9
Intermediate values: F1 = 29.0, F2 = 29.9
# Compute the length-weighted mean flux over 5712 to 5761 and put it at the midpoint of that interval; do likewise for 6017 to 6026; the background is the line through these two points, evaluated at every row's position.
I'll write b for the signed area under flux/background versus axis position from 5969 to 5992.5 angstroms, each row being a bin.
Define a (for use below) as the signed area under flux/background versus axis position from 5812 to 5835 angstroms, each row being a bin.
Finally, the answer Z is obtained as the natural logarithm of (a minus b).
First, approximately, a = 24.0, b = 23.5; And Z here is -0.8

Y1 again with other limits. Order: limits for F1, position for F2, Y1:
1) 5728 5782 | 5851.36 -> -0.4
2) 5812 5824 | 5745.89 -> 1.2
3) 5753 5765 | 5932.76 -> -0.5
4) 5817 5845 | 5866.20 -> -0.1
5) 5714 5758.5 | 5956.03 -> 0.9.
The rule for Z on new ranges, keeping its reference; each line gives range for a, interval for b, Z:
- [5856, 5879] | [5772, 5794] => -0.5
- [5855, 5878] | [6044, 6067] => -1.6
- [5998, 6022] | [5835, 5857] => 0.3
